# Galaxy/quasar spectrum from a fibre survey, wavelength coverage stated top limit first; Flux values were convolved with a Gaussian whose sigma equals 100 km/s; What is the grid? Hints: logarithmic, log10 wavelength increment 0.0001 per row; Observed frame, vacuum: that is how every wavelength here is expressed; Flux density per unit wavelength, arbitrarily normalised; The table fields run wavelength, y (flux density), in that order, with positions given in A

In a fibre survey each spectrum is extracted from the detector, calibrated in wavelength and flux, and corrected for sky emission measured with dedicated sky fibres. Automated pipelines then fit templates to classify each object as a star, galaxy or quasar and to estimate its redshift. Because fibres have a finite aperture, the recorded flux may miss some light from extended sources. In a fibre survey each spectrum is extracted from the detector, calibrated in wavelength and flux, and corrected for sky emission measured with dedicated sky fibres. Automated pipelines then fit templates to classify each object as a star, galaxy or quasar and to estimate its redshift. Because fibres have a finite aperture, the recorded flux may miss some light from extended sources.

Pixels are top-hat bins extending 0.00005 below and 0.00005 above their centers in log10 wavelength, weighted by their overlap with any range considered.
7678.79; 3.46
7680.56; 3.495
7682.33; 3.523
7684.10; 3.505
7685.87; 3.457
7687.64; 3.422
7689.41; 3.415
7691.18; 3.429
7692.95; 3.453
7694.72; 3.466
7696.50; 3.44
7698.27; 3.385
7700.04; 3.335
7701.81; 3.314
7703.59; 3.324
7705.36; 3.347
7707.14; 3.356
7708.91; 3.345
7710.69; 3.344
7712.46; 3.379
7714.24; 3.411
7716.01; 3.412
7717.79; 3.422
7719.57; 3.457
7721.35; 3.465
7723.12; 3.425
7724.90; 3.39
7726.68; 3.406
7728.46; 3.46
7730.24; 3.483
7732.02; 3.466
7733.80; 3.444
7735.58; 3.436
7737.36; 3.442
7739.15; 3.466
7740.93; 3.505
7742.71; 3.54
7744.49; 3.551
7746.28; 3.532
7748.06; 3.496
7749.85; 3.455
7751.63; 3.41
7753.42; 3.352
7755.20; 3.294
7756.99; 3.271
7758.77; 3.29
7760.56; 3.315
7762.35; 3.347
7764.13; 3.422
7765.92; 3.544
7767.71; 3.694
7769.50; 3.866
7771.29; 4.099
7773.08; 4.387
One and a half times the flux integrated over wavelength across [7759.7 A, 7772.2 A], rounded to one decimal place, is 67.8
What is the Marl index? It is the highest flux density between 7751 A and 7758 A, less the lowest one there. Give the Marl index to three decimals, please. 0.139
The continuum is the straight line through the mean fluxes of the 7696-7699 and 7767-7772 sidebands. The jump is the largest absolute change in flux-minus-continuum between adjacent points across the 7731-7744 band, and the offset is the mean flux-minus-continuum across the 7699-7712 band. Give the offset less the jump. -0.16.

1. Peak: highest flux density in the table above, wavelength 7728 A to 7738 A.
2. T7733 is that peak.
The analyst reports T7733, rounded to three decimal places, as 3.483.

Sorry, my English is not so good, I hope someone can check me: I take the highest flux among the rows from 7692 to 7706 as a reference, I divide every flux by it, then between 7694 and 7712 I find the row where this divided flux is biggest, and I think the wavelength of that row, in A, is 7694.72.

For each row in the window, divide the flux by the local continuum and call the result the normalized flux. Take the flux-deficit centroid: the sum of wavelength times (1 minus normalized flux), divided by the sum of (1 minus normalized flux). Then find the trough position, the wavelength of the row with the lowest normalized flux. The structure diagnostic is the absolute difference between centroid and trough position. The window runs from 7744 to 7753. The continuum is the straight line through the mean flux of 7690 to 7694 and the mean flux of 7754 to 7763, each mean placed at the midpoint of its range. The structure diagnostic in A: 4.3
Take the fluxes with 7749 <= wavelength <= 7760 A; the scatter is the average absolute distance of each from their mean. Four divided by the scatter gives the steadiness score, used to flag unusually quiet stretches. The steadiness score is 66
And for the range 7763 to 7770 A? 27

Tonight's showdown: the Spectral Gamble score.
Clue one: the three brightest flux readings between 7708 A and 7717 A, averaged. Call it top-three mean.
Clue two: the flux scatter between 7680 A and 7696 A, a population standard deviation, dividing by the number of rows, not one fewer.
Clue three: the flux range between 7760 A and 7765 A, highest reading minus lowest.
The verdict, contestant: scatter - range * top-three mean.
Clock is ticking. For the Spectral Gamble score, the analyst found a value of -0.3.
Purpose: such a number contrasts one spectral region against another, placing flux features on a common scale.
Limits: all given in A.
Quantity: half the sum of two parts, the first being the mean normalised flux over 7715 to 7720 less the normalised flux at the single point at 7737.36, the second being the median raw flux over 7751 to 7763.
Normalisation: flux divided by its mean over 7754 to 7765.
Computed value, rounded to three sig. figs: 1.66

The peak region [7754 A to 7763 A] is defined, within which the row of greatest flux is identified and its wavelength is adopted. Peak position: 7762.35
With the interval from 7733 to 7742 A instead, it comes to 7740.93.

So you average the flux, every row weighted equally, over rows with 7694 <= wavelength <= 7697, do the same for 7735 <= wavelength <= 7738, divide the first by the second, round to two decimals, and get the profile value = 1.00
